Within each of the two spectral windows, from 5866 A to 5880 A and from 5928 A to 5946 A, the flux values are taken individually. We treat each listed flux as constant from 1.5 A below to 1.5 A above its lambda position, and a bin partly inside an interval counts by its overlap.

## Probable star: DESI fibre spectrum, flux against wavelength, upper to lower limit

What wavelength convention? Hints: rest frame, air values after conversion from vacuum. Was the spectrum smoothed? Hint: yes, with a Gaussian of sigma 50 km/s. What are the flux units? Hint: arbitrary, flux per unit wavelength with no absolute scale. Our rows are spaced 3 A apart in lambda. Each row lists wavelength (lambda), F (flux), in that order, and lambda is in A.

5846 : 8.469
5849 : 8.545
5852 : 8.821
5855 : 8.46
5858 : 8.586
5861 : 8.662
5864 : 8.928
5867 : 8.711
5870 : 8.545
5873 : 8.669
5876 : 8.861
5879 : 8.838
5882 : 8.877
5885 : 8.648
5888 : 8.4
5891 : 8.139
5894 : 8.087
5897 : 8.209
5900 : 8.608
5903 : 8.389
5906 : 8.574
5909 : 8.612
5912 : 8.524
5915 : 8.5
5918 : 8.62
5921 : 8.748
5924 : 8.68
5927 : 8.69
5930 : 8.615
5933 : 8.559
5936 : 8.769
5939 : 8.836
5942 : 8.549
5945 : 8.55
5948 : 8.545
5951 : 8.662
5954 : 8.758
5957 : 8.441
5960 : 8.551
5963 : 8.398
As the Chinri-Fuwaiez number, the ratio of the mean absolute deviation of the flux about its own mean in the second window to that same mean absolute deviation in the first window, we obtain 1.0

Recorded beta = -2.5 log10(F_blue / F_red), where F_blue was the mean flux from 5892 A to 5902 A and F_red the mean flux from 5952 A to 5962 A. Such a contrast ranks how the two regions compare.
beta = 0.036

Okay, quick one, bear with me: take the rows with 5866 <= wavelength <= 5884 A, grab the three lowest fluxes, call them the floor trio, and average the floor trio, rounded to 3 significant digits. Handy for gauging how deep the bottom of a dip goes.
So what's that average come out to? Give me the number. 8.64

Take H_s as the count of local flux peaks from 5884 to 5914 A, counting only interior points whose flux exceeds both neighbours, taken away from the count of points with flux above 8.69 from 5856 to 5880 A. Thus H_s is 2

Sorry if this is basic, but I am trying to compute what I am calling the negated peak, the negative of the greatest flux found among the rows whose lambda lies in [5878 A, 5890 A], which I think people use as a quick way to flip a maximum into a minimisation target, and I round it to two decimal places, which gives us -8.88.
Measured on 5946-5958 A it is -8.76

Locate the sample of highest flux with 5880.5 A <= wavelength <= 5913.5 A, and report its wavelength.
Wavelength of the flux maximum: 5882 A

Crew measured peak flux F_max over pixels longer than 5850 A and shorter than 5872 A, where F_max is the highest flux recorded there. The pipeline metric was 8.928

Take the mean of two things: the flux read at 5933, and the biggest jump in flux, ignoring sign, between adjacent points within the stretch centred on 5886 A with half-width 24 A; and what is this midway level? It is 4.479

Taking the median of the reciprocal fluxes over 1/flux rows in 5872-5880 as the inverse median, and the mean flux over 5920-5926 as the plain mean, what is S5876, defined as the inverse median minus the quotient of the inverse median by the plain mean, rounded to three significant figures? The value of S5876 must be 0.100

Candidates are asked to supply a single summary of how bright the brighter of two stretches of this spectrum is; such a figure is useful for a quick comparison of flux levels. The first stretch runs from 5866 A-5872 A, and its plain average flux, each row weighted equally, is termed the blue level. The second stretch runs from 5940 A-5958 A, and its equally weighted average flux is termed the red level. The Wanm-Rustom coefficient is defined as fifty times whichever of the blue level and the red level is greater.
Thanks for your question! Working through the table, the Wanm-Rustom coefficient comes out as 431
